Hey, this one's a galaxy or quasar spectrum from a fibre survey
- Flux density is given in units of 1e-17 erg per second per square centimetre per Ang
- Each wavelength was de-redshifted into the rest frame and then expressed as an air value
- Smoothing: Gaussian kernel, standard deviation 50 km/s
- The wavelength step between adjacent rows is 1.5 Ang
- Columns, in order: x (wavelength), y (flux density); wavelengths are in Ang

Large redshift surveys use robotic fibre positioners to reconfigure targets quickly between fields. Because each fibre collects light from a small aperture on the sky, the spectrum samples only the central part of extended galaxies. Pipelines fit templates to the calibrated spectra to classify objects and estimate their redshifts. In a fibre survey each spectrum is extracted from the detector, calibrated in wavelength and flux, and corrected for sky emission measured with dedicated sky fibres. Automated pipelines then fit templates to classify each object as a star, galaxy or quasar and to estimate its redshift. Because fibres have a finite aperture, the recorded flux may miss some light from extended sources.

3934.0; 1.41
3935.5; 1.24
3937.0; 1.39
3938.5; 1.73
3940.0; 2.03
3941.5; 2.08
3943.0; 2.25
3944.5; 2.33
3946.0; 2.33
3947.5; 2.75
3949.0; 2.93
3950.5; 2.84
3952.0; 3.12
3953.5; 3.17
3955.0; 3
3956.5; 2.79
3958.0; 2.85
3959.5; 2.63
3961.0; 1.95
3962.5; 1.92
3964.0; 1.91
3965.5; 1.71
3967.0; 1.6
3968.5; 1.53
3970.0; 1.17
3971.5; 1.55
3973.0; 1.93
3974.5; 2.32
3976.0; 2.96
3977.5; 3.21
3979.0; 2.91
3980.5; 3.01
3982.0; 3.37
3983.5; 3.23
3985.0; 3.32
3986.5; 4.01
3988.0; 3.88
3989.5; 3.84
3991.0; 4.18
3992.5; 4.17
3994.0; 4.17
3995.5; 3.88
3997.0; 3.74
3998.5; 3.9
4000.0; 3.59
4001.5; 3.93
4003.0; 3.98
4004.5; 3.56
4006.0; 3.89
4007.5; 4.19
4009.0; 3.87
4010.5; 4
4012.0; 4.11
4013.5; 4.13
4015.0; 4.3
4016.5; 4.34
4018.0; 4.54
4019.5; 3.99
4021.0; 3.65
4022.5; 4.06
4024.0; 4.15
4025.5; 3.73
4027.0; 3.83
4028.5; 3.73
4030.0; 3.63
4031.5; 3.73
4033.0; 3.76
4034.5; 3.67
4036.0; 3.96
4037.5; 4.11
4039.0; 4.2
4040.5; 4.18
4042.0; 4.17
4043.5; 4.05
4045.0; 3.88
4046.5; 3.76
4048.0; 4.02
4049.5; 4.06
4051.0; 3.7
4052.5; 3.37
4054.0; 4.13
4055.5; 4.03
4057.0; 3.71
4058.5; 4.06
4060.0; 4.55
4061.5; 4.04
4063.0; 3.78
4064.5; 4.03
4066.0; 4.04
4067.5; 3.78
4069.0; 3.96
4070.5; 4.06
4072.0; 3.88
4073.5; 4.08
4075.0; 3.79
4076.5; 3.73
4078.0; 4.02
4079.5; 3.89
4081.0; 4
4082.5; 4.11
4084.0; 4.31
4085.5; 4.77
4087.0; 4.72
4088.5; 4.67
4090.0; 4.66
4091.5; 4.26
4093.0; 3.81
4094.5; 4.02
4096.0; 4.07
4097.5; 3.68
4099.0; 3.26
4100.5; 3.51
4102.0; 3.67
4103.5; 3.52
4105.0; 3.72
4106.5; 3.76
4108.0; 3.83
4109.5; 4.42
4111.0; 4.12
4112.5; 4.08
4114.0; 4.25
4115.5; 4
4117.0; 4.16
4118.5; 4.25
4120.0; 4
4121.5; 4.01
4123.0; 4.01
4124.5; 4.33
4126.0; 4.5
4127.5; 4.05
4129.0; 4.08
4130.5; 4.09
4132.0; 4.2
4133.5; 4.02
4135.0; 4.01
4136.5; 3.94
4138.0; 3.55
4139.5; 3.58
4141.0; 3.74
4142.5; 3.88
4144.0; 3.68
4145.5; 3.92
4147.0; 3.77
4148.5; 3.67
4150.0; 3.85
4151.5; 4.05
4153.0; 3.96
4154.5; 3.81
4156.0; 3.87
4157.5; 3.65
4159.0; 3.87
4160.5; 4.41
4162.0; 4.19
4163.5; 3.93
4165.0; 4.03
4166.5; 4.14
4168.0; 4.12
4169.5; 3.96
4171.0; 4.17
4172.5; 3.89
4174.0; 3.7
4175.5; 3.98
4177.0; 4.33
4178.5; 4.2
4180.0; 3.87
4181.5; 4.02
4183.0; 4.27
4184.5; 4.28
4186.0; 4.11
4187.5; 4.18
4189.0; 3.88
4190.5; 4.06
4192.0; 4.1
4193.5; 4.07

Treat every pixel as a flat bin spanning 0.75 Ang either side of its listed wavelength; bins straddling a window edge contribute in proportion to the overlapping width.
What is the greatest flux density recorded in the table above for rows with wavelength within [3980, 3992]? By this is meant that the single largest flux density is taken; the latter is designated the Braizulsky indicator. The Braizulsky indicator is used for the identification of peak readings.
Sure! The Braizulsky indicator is 4.18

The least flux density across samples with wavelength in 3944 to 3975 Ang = 1.17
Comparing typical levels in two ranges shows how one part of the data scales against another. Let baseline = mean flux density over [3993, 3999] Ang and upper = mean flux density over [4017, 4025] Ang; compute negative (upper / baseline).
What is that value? -1.04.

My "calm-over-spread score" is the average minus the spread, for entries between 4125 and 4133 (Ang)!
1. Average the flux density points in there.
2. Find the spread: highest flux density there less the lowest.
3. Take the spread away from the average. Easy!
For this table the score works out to 3.73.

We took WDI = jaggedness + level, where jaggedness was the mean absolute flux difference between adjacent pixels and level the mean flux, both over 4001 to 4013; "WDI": 4.18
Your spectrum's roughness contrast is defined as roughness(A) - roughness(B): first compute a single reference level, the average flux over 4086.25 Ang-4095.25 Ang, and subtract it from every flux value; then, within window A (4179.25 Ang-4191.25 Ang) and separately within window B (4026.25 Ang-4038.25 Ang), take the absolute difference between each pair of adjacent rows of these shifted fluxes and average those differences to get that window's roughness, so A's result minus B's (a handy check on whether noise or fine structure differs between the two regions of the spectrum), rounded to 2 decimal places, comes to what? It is 0.04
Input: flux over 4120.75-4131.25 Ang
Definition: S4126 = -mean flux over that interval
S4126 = -4.15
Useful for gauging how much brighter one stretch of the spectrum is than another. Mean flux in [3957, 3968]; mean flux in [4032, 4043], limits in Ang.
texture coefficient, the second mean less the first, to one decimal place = 1.9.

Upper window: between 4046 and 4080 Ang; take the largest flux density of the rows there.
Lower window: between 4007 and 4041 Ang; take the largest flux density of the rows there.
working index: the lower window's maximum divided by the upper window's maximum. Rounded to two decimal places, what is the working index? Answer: 1.00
